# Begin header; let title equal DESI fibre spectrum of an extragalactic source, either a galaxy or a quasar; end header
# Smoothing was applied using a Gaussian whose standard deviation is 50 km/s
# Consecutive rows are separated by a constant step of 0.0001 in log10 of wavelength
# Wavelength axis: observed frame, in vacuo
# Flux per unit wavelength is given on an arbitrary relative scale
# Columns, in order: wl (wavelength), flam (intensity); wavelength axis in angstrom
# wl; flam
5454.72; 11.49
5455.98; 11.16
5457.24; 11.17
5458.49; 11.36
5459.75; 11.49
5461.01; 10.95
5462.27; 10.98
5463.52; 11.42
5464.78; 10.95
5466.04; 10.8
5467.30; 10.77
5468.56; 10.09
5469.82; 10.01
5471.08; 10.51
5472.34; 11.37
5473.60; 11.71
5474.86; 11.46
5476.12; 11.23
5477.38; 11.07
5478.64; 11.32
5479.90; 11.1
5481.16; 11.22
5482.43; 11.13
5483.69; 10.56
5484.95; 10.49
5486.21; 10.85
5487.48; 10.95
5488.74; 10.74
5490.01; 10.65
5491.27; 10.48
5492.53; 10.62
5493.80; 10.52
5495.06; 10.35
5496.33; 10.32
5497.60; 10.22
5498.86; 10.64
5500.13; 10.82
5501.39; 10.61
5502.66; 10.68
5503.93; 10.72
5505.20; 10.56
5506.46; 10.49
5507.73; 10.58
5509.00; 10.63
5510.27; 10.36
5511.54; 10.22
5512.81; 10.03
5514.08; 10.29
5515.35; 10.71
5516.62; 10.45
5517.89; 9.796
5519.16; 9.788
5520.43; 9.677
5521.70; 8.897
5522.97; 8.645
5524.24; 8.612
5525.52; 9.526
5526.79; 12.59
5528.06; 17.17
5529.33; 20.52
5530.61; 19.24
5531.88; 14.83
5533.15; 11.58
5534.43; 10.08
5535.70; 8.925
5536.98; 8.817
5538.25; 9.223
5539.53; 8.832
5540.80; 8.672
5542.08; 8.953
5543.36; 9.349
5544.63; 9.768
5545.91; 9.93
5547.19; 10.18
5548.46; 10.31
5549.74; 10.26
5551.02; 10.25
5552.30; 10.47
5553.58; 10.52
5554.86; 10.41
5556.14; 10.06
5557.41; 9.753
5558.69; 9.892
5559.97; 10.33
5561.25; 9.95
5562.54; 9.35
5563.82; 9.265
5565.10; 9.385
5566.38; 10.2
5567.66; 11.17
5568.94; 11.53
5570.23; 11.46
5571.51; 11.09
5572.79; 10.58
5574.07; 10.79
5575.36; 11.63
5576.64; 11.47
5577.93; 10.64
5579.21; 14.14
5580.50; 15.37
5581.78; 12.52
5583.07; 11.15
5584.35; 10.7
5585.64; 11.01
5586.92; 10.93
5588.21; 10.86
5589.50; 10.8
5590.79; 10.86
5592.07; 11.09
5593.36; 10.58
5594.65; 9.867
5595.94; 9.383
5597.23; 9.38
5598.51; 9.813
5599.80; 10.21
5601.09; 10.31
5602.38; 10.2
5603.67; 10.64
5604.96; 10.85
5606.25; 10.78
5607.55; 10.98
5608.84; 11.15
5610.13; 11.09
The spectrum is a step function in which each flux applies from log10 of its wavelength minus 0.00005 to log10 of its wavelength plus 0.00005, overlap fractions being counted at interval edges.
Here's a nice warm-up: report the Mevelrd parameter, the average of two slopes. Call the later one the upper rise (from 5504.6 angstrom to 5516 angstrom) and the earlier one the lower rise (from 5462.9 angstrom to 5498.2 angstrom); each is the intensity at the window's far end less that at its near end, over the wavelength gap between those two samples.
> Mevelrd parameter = -0.010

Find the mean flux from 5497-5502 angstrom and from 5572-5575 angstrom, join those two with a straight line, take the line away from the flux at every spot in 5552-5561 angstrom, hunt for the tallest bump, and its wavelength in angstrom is 5553.58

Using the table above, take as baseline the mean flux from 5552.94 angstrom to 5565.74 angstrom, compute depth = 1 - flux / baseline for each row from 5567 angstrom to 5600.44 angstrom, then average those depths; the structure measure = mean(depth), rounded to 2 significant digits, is -0.12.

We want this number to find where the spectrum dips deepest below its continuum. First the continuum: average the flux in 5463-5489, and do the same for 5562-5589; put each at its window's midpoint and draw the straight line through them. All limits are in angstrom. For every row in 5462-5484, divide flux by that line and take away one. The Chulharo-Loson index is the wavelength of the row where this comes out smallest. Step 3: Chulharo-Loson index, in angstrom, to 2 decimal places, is 5469.82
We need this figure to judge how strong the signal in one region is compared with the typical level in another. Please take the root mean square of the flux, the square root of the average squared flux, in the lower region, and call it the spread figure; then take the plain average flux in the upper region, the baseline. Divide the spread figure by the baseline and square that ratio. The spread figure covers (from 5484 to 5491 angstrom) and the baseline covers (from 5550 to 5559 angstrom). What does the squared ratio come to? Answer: 1.11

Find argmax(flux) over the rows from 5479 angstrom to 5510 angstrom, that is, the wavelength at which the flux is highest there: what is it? 5481.16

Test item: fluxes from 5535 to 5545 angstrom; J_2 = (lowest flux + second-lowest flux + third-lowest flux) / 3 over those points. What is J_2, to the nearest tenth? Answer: 8.8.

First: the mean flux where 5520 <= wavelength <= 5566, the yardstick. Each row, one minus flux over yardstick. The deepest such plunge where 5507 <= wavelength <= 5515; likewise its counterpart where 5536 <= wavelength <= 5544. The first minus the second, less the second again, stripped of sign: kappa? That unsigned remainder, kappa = 0.31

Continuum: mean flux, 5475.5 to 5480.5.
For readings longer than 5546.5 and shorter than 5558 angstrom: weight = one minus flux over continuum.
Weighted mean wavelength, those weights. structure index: 5552.6 angstrom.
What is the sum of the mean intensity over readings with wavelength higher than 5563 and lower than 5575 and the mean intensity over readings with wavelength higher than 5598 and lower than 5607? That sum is 21.0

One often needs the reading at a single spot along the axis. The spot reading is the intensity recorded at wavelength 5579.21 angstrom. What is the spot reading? 14.14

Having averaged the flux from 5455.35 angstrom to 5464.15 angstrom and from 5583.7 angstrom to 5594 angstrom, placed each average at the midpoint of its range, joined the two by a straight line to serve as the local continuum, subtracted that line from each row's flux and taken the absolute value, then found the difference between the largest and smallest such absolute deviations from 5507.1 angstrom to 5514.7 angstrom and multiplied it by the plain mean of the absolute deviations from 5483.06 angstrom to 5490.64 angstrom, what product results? 0.26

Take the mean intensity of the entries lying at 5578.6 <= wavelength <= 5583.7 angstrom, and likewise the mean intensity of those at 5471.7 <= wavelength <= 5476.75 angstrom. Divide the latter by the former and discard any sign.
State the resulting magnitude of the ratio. 0.86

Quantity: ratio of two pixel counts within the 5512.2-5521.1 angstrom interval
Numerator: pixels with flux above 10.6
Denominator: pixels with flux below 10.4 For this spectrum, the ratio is 0.2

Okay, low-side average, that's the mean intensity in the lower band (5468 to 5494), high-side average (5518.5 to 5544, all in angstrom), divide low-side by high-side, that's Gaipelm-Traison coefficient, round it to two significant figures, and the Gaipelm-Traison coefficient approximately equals 0.97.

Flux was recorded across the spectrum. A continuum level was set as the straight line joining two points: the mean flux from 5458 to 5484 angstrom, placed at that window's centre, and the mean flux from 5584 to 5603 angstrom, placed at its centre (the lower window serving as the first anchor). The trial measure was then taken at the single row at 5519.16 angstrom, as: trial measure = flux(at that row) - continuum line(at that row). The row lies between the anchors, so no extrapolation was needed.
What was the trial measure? -1.0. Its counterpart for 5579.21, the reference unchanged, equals 3.7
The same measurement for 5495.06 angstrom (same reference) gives -0.6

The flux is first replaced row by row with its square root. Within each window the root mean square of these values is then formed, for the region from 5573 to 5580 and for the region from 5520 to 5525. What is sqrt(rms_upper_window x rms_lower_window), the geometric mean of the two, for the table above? 3.20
